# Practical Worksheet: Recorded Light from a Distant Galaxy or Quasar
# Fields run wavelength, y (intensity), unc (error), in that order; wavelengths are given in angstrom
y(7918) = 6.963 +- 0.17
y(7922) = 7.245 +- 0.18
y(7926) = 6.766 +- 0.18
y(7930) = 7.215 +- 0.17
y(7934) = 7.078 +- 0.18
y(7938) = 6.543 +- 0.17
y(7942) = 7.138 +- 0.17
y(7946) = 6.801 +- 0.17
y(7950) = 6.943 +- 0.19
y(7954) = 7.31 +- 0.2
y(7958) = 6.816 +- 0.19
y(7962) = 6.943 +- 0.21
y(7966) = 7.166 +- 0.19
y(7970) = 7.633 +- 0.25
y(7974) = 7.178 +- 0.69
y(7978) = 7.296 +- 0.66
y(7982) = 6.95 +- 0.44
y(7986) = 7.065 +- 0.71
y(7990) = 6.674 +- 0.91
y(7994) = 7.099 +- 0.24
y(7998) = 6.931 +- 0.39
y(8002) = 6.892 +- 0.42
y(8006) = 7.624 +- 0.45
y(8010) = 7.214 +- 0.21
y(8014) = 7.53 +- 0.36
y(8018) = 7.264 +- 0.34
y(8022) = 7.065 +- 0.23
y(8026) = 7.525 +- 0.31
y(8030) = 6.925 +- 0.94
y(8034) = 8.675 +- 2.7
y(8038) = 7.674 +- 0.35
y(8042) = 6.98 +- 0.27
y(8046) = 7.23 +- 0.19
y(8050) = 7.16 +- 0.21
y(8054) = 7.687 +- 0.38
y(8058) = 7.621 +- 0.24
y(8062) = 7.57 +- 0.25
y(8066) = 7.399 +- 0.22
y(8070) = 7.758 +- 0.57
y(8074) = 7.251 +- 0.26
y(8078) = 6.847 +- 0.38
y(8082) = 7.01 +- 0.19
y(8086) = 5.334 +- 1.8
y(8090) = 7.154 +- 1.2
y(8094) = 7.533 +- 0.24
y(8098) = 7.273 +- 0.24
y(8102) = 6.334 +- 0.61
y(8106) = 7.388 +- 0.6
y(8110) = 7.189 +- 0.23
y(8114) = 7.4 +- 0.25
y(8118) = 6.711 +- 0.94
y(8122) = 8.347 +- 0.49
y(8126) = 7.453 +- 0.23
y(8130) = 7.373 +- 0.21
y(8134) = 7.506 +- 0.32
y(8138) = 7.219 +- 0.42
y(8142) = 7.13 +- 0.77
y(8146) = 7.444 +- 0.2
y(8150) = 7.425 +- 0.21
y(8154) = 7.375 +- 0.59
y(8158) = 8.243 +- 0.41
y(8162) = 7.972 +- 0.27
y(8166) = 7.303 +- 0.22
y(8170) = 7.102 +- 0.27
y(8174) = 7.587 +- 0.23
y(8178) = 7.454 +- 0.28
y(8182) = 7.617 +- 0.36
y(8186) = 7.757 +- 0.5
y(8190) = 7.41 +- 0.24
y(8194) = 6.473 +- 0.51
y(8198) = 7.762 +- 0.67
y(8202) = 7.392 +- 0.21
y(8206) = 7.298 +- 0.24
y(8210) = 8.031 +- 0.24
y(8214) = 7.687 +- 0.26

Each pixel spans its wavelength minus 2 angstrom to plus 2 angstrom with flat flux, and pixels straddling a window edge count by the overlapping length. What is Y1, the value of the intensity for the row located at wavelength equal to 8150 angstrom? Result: 7.425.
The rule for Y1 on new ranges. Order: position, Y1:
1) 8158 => 8.243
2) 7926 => 6.766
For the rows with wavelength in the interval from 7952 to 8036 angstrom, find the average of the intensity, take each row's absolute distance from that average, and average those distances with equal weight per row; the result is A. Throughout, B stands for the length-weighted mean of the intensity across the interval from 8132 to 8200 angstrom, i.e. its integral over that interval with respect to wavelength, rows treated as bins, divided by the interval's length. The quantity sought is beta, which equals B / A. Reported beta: 25.8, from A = 0.29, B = 7.46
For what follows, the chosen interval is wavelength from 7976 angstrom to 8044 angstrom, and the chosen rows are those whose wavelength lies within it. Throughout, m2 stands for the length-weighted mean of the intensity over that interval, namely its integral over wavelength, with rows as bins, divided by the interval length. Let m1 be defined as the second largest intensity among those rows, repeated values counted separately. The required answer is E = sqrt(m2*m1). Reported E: 7.46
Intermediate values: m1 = 7.674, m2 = 7.26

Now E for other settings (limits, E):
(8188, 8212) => 7.58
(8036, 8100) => 7.45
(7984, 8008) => 7.07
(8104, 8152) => 7.44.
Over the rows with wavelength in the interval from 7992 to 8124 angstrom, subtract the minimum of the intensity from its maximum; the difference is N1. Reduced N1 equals 3.3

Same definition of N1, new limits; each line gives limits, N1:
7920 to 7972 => 1.1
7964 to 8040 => 2.0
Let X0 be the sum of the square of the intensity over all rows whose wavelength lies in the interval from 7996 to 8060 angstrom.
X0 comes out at 873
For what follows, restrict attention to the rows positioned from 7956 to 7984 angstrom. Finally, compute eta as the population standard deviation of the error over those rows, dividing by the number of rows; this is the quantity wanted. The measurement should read 0.21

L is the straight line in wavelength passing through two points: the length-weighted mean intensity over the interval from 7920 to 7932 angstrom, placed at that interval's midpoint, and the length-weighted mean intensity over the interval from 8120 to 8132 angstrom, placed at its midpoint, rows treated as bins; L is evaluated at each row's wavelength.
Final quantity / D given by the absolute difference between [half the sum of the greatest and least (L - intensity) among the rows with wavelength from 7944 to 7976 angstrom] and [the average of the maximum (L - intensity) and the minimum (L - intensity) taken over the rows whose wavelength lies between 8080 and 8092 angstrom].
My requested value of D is 1.4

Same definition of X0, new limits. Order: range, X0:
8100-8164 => 881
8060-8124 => 826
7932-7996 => 794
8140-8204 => 894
